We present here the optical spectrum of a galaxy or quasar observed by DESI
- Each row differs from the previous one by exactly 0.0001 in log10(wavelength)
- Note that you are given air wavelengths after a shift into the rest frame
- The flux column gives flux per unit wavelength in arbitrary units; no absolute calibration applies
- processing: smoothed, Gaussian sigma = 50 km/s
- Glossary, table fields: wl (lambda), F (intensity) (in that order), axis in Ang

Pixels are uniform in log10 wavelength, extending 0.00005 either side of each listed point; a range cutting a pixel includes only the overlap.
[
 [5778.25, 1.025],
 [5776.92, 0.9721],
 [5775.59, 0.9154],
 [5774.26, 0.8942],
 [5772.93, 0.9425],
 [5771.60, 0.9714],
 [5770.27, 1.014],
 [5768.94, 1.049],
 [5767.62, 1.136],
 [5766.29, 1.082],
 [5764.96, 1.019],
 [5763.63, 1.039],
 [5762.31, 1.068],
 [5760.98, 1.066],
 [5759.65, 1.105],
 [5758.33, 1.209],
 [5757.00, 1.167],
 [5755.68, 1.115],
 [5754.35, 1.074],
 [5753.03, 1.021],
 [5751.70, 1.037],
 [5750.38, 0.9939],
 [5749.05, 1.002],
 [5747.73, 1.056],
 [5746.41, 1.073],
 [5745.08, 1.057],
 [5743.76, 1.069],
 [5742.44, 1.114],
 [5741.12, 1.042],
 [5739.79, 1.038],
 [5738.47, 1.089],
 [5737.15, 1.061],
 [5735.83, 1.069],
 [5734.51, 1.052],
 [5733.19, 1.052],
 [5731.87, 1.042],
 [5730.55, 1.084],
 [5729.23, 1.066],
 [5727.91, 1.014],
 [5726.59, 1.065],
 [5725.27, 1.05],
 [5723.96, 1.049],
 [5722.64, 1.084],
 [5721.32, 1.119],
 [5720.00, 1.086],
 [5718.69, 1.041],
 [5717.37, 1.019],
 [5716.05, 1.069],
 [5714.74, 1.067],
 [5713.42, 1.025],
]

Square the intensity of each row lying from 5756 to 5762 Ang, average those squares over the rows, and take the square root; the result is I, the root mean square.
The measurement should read 1.14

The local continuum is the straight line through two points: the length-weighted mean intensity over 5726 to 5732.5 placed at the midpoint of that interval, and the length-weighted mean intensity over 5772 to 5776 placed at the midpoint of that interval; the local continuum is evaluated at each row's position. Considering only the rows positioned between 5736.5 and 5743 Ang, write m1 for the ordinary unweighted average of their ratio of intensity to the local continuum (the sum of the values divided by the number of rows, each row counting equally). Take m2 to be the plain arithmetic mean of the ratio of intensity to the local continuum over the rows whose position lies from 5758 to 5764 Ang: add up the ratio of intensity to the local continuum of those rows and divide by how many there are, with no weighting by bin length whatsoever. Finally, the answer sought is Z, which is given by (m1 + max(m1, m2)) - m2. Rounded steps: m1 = 1.05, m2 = 1.14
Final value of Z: 1.05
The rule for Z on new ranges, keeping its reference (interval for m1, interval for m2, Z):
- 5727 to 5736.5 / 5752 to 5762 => 1.01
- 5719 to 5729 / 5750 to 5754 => 1.00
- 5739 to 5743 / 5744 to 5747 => 1.05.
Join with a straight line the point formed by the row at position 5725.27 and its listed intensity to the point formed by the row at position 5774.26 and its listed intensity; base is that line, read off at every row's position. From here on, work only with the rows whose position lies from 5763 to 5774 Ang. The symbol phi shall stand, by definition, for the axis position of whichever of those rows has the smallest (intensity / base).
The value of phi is 5772.93 Ang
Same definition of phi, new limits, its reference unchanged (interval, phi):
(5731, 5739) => 5731.87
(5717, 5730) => 5717.37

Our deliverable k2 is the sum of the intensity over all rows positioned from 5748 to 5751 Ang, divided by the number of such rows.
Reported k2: 1.00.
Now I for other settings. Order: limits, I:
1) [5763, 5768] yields 1.07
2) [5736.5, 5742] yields 1.06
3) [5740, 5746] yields 1.07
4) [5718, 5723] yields 1.08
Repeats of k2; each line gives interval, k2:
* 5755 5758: 1.14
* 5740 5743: 1.08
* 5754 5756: 1.09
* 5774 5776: 0.90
